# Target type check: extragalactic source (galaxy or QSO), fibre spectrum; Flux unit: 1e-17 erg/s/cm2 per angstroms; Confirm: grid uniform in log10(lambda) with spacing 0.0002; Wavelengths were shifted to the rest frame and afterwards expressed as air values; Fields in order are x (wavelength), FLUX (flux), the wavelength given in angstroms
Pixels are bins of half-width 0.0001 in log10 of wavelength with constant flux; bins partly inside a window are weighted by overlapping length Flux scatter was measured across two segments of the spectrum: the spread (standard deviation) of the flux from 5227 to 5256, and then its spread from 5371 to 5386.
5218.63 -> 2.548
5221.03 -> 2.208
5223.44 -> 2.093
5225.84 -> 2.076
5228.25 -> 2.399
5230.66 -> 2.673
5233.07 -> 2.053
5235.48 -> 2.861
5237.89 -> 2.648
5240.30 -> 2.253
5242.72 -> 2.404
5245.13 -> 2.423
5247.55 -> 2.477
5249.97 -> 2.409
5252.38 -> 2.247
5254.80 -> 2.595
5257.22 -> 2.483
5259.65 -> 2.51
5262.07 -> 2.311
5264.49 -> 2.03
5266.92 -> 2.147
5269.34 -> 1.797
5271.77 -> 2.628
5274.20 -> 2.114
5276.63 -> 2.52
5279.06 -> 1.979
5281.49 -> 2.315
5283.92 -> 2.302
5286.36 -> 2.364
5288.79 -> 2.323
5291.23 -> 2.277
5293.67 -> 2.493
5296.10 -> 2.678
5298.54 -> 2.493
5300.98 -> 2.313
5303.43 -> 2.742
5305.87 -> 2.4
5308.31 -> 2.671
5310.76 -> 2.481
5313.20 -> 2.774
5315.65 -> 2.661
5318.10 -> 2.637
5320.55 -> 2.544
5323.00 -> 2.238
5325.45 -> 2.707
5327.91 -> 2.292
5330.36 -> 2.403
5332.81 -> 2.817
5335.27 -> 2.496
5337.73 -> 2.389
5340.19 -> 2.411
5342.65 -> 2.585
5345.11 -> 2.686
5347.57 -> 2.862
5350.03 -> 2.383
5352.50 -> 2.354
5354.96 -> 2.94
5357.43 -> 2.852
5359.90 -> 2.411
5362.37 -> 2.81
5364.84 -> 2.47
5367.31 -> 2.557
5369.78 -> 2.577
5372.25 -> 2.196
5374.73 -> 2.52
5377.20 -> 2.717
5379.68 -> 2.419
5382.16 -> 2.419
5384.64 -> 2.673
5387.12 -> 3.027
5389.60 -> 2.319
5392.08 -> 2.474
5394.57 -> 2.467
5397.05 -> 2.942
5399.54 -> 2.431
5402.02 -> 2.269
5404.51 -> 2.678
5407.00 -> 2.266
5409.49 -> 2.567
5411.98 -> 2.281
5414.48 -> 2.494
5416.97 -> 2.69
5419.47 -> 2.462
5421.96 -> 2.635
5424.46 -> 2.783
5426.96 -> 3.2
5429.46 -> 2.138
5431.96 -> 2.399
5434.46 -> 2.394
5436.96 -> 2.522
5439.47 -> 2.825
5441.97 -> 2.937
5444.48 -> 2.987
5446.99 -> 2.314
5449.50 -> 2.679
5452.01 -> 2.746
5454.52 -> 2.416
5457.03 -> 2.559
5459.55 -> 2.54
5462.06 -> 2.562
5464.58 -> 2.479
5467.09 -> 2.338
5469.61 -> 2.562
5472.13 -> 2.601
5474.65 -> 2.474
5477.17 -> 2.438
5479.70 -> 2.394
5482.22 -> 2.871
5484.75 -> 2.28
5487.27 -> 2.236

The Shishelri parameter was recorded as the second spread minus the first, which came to -0.03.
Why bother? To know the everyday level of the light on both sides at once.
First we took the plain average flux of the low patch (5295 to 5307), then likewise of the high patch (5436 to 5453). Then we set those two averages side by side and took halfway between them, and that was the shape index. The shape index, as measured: 2.62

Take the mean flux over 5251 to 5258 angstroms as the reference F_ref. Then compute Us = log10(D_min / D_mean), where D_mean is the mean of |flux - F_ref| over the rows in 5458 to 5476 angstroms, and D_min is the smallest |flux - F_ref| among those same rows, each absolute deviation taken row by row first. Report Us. -0.5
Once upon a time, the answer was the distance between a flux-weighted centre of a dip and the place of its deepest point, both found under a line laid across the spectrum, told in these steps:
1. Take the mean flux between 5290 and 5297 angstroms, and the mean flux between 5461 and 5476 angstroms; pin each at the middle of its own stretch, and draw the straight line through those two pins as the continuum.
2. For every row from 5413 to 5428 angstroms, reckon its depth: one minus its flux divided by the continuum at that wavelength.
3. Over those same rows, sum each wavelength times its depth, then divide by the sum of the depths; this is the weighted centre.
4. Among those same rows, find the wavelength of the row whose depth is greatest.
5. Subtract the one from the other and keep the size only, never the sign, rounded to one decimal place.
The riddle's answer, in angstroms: 5.1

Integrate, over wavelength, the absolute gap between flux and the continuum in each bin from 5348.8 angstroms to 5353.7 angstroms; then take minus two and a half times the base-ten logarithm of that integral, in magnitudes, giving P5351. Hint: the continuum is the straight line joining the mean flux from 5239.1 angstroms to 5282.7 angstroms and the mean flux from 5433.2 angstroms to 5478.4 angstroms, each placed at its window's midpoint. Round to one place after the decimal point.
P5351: 1.2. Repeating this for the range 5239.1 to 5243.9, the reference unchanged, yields 1.1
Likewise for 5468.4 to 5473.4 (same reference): 2.6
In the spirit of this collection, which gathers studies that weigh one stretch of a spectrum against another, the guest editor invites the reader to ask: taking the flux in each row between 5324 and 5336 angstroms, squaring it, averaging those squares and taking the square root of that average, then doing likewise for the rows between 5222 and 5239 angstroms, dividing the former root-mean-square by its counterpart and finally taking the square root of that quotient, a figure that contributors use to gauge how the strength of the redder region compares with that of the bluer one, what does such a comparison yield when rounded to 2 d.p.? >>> 1.03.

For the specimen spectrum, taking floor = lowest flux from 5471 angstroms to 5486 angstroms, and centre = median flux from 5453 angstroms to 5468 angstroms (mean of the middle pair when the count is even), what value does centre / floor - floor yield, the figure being -1.18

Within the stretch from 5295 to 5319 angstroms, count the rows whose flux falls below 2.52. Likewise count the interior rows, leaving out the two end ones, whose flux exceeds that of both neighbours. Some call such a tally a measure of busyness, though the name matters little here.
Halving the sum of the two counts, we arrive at 3.50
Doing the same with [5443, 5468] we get 3.50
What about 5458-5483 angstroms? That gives 3.50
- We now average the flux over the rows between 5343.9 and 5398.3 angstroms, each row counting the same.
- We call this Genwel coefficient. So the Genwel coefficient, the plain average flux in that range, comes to 2.59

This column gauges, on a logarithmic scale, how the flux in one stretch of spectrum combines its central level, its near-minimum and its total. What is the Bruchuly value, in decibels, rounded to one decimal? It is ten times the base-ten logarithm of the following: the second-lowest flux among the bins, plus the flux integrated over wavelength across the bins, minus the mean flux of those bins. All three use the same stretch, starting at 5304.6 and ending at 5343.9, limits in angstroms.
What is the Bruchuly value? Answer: 20.0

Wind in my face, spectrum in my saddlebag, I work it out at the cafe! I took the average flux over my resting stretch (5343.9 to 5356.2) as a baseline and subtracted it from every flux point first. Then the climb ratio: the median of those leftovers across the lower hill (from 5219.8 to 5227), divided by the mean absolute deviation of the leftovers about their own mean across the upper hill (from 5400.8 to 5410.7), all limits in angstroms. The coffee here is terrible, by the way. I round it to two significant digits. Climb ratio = -3.1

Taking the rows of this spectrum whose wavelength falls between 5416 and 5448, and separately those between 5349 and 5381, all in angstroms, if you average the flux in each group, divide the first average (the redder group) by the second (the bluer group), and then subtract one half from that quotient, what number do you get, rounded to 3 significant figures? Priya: 0.533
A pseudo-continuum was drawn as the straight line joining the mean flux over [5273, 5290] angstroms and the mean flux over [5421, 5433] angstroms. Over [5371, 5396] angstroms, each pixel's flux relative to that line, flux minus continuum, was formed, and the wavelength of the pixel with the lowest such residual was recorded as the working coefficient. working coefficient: 5372.25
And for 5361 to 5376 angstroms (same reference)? 5372.25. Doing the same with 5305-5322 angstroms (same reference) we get 5305.87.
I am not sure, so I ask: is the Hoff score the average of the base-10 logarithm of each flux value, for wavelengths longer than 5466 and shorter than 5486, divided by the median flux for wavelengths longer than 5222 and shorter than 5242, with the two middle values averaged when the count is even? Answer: 0.170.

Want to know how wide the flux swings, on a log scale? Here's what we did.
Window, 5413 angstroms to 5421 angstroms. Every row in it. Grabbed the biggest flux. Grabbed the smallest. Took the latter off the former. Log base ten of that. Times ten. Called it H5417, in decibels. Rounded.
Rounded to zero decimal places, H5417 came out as -6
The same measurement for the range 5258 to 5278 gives -1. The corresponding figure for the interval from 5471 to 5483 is -3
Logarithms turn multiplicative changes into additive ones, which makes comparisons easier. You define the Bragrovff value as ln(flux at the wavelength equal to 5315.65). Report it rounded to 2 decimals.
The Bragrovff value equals 0.98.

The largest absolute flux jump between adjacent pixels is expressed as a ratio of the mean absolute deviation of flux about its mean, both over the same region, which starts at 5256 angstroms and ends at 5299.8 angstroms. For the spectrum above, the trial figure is 4.6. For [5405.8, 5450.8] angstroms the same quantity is 4.7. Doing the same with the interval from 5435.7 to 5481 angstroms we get 4.6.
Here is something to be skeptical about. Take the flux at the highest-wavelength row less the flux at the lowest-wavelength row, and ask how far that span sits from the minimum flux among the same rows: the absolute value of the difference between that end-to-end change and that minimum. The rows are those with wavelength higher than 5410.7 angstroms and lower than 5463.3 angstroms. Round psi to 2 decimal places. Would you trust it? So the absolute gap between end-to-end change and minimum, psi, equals 1.86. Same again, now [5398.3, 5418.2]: 2.01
